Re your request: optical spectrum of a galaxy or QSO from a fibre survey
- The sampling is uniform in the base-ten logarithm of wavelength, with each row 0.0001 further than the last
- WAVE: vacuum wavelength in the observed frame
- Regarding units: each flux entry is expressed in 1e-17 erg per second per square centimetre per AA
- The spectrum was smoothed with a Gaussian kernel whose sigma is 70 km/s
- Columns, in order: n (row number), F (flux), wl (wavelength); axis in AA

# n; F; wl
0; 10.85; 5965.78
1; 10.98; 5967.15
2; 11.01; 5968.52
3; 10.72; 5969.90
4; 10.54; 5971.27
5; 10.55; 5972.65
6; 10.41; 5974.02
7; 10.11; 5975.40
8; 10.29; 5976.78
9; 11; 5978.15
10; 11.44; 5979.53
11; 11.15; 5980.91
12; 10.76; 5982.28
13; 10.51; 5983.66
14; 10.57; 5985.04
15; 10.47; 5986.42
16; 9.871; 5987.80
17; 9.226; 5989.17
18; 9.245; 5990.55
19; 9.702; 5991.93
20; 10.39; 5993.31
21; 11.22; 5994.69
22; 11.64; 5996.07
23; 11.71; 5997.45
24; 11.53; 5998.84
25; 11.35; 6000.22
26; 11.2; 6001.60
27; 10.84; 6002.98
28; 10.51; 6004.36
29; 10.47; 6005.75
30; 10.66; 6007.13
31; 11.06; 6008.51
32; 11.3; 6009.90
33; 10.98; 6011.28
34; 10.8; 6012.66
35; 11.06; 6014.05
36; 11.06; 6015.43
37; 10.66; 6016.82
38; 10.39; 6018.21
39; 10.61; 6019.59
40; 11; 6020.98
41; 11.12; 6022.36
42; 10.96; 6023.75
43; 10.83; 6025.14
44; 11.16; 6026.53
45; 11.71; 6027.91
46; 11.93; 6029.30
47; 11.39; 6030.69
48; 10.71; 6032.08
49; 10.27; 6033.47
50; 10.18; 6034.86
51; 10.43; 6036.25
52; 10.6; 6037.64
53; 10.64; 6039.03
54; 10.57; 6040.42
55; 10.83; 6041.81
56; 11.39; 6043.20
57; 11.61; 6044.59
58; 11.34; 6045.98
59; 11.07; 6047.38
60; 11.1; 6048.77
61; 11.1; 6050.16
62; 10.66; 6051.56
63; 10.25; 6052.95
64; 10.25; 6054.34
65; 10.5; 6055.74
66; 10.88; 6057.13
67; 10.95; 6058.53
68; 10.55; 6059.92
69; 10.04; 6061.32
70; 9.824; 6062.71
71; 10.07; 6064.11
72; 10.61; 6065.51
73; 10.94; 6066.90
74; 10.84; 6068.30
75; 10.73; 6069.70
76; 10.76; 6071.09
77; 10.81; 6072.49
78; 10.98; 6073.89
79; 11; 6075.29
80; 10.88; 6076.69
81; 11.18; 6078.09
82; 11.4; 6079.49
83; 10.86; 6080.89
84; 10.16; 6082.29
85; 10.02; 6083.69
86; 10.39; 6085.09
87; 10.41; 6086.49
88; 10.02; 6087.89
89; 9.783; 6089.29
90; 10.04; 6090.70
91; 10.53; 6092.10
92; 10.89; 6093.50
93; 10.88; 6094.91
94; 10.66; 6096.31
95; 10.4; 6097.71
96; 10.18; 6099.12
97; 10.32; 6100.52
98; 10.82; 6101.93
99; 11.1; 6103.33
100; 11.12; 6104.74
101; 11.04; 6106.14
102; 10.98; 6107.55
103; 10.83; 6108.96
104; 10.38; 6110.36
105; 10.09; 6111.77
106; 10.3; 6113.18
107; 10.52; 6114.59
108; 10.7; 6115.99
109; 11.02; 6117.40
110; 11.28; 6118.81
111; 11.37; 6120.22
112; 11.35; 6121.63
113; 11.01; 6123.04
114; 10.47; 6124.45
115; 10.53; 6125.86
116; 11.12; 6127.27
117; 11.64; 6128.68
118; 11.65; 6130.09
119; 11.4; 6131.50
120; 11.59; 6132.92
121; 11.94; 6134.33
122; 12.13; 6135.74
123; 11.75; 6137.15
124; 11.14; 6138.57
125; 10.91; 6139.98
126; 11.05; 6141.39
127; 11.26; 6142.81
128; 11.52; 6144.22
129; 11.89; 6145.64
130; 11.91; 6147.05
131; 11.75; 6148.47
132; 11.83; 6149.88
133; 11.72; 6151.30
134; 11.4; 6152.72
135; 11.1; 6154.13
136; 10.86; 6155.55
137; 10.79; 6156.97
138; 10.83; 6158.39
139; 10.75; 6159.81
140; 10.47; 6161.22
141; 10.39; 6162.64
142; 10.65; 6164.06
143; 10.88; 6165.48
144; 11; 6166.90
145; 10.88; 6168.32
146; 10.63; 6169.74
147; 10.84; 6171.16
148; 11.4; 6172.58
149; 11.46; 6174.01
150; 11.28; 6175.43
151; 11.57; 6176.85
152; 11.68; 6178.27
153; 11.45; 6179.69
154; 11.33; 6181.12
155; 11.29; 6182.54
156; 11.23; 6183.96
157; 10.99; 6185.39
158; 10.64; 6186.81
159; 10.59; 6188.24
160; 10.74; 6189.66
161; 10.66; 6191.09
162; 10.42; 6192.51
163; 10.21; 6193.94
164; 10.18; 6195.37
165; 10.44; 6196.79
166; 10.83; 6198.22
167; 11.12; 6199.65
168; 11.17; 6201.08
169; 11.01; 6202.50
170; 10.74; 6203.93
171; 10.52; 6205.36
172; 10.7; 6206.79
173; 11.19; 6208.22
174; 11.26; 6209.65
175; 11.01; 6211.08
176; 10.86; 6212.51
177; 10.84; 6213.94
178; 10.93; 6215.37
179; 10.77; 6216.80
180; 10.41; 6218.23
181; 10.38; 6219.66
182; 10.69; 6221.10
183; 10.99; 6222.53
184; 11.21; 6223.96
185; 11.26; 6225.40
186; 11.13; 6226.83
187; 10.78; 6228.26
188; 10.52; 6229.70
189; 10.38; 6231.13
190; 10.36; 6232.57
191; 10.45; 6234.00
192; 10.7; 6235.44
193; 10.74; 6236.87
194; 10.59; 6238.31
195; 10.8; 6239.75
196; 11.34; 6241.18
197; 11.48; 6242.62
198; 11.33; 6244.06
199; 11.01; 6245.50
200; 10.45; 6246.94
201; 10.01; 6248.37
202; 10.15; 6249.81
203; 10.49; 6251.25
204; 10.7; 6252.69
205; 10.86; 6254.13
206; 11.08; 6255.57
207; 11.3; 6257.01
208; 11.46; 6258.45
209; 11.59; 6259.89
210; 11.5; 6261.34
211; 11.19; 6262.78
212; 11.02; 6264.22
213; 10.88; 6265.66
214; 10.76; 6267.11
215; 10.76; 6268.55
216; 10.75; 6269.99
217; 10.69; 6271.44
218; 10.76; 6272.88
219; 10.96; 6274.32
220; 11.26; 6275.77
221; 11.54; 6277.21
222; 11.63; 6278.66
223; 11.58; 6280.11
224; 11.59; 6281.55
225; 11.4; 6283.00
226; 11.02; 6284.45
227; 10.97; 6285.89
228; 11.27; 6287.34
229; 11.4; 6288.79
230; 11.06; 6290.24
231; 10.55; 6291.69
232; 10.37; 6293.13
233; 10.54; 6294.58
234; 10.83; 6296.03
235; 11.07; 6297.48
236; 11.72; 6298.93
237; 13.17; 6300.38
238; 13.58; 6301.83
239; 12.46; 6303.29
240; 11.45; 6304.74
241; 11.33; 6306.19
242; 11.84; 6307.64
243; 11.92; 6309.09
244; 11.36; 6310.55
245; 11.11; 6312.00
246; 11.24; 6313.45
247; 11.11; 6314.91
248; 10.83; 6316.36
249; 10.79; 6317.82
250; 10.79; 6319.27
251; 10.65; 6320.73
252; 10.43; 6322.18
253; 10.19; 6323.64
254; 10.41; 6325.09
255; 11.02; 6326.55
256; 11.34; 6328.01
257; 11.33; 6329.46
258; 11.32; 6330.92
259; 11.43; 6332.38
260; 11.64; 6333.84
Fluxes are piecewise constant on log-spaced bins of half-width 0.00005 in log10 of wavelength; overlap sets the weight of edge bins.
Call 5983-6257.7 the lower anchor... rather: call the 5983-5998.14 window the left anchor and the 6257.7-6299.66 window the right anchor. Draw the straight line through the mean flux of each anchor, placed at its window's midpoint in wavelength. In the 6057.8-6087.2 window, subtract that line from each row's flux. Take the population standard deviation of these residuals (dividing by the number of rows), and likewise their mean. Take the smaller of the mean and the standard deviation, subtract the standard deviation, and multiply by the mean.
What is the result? -0.010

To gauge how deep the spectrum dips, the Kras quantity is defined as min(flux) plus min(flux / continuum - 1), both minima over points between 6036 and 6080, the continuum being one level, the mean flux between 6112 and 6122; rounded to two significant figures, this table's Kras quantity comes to 9.7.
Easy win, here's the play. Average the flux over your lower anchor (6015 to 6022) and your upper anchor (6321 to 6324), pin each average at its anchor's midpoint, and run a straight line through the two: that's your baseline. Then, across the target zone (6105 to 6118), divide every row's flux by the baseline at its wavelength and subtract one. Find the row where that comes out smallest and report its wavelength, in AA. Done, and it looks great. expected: 6111.77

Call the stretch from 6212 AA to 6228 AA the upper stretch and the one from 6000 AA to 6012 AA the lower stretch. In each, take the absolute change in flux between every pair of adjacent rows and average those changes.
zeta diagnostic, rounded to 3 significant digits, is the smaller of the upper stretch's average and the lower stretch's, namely 0.167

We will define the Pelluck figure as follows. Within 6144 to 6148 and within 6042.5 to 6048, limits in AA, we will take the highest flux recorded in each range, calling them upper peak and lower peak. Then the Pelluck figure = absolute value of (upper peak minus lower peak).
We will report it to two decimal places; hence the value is 0.30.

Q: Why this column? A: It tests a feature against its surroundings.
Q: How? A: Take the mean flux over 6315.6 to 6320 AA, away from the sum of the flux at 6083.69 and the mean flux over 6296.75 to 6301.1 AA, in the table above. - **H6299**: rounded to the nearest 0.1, 11.2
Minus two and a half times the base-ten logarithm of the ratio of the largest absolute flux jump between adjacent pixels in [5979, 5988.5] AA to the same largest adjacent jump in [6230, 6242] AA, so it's -0.11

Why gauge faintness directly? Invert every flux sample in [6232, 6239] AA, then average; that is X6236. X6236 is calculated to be 0.0946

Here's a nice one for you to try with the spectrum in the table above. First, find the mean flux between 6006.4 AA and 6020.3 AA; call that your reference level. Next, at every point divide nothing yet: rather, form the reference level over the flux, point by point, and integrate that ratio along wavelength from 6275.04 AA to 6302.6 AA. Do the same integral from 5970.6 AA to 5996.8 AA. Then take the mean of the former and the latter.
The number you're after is 26.8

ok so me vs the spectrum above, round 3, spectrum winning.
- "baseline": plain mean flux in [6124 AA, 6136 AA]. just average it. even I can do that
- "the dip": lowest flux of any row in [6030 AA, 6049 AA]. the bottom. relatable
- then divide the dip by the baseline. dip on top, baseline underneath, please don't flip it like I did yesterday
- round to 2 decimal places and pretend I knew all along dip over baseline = 0.89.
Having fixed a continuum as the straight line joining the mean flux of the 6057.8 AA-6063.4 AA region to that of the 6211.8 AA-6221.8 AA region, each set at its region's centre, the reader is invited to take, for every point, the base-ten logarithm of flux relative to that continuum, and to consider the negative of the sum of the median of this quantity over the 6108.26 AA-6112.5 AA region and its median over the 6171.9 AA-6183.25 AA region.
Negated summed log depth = -0.029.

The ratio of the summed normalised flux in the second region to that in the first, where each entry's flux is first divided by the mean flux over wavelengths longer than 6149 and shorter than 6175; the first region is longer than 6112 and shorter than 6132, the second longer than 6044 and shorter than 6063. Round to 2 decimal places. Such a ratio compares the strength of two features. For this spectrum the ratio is 0.97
